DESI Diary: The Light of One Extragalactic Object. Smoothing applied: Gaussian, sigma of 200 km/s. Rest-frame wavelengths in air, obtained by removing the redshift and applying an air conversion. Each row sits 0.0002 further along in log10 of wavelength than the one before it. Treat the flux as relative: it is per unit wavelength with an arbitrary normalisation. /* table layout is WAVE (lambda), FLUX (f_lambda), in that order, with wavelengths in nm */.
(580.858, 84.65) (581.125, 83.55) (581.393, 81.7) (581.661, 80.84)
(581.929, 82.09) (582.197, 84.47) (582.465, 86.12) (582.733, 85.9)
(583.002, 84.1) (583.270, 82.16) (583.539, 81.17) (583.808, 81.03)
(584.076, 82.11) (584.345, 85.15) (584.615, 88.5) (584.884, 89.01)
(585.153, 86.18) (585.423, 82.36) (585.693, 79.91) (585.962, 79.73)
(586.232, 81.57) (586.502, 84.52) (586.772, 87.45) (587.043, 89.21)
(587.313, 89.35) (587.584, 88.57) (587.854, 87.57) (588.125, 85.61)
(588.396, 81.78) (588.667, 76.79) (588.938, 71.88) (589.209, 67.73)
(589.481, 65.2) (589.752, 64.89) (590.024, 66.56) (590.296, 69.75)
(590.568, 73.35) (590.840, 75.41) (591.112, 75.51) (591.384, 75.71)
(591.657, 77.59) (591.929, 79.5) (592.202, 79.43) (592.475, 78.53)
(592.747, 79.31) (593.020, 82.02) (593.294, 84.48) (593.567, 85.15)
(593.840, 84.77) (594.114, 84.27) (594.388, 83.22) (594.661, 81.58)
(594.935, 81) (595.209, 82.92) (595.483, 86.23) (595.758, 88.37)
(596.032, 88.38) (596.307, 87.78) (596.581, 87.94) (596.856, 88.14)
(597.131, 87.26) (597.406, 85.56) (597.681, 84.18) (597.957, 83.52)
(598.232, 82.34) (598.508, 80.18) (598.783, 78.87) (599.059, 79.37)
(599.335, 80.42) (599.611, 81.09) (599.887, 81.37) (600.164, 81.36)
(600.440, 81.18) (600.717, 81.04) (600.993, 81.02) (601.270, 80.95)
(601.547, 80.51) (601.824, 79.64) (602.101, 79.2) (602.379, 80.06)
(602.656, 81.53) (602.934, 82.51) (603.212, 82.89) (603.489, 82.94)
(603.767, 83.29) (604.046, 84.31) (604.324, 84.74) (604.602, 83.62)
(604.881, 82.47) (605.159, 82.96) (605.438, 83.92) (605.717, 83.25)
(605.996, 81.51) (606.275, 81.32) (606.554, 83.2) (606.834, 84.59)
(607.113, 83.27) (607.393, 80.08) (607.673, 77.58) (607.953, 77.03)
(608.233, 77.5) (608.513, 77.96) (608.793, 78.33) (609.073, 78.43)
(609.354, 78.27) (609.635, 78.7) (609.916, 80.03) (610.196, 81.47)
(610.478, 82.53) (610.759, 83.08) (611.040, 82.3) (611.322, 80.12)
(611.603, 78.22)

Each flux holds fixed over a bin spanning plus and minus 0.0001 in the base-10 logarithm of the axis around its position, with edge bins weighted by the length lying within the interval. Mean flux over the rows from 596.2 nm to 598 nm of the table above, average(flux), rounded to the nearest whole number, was 86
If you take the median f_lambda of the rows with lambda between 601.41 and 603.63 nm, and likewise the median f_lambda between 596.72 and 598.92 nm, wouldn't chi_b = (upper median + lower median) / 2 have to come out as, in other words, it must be 82.4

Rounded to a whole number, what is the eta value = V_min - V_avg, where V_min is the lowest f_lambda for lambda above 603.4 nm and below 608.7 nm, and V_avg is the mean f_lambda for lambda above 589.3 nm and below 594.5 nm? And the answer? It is 0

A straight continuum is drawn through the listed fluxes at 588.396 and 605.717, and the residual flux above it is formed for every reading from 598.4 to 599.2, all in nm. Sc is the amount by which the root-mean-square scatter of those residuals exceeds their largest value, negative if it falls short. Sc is 6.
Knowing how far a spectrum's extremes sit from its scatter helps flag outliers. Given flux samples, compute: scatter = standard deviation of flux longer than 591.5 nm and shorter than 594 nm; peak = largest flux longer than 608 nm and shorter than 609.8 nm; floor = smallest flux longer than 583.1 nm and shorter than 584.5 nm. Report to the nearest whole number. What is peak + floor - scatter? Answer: 157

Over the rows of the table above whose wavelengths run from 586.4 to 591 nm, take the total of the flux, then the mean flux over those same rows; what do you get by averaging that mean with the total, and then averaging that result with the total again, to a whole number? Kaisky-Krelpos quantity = 1014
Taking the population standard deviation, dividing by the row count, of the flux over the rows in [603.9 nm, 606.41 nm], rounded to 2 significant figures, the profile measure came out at 1.1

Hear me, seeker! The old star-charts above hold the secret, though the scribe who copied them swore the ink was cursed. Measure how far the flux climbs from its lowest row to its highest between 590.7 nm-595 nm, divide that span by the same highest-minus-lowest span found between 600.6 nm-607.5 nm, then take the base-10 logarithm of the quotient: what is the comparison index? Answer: 0.25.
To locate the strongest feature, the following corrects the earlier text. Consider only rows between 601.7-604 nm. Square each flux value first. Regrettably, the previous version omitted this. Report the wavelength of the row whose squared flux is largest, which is 603.767 nm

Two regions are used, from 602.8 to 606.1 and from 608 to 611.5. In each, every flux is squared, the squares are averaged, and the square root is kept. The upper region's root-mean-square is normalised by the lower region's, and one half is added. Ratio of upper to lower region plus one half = 1.46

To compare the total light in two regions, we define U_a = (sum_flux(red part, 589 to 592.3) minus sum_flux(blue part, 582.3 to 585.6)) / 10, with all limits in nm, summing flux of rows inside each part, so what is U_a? -14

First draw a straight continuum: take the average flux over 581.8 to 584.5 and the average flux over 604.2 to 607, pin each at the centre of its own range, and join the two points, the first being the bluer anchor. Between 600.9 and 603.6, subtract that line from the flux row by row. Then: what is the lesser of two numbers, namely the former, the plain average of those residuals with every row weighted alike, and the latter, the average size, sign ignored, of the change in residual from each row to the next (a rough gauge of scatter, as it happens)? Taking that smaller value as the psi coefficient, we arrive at -2.1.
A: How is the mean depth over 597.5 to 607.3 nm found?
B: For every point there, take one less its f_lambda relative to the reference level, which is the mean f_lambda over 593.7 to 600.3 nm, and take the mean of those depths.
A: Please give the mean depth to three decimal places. 0.021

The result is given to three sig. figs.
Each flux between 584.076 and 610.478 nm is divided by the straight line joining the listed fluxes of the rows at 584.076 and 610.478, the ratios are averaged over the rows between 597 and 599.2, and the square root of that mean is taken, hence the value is 1.00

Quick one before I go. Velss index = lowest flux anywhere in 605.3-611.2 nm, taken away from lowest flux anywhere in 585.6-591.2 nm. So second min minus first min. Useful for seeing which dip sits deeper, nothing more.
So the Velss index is -12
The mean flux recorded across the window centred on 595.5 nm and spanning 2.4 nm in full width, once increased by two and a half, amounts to 87.8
